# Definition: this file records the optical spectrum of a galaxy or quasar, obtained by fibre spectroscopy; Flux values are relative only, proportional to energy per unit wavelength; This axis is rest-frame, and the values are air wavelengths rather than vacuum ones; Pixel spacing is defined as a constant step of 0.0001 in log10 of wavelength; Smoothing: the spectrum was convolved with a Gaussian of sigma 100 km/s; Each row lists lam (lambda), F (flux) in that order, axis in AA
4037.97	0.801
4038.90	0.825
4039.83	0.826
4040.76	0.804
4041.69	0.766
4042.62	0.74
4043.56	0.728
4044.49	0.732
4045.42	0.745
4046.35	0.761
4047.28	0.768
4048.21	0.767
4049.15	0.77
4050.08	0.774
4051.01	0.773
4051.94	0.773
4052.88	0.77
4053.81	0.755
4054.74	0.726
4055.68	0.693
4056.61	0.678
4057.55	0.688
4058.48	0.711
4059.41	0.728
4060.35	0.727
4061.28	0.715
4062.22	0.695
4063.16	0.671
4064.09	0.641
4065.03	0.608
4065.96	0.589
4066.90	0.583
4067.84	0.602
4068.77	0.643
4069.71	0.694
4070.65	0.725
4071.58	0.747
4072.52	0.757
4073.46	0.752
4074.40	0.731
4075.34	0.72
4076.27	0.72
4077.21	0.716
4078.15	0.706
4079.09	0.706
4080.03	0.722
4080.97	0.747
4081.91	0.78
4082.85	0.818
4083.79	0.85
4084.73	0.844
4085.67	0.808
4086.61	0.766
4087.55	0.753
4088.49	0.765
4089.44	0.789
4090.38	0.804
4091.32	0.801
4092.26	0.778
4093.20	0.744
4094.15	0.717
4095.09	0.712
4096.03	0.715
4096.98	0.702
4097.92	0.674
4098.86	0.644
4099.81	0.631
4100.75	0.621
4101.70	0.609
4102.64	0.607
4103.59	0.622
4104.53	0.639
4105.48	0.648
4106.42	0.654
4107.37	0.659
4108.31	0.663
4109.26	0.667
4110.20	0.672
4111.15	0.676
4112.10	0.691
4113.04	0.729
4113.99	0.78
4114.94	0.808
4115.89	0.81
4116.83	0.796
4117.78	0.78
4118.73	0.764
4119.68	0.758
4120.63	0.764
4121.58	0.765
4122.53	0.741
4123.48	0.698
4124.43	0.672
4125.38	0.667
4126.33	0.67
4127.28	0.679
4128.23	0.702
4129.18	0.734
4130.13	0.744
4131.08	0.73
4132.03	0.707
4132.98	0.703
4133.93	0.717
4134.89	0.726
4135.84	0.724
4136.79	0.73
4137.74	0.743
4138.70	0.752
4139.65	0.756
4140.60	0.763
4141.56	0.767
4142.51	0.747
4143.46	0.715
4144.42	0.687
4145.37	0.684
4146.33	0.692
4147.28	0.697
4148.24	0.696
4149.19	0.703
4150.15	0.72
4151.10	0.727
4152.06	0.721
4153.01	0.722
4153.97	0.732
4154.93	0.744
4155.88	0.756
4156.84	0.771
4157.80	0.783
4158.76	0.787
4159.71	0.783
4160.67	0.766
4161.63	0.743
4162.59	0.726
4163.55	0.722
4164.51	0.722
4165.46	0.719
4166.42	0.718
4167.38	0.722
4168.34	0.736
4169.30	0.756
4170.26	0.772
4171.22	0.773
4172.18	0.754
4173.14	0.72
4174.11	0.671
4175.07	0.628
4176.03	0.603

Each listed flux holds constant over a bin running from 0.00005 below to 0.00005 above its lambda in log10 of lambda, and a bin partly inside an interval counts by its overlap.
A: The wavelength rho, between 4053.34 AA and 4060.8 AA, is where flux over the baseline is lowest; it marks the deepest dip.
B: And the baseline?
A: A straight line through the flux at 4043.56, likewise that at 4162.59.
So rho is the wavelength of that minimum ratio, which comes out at 4056.61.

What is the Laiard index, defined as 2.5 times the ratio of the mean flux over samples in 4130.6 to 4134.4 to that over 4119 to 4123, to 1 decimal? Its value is 2.4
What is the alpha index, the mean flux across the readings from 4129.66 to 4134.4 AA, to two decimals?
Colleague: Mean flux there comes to 0.72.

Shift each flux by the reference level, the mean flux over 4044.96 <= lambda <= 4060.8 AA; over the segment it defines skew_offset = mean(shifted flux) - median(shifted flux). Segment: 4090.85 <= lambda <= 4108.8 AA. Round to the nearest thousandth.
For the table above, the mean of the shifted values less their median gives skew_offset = 0.017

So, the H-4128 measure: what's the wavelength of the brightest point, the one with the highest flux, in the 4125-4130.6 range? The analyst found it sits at 4130.13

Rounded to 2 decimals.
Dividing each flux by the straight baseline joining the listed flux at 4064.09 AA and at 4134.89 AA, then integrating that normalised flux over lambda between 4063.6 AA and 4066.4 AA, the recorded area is 2.68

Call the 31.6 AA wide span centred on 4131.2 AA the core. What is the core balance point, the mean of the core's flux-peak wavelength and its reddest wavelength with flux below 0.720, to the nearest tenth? 4131.1 AA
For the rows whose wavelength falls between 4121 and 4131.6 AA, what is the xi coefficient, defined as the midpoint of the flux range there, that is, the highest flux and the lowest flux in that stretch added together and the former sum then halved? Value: 0.716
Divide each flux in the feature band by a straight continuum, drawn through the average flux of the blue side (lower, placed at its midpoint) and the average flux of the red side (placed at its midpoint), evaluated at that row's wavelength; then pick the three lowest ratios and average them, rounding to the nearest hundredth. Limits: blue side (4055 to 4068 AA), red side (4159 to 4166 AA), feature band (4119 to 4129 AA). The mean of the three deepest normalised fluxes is 0.94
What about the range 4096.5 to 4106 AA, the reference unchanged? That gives 0.88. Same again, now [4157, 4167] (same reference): 0.97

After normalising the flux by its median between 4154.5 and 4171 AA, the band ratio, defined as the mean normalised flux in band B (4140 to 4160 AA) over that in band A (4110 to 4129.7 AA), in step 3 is 1.00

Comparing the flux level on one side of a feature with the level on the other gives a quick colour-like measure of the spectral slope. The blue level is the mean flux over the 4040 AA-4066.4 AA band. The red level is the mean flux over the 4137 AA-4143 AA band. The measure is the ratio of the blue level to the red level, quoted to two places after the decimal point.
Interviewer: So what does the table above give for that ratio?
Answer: 0.96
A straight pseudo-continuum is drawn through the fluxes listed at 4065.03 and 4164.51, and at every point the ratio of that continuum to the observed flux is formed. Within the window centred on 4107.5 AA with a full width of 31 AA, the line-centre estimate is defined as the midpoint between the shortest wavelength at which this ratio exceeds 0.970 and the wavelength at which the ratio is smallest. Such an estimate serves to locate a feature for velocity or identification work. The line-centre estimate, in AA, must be 4095.6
